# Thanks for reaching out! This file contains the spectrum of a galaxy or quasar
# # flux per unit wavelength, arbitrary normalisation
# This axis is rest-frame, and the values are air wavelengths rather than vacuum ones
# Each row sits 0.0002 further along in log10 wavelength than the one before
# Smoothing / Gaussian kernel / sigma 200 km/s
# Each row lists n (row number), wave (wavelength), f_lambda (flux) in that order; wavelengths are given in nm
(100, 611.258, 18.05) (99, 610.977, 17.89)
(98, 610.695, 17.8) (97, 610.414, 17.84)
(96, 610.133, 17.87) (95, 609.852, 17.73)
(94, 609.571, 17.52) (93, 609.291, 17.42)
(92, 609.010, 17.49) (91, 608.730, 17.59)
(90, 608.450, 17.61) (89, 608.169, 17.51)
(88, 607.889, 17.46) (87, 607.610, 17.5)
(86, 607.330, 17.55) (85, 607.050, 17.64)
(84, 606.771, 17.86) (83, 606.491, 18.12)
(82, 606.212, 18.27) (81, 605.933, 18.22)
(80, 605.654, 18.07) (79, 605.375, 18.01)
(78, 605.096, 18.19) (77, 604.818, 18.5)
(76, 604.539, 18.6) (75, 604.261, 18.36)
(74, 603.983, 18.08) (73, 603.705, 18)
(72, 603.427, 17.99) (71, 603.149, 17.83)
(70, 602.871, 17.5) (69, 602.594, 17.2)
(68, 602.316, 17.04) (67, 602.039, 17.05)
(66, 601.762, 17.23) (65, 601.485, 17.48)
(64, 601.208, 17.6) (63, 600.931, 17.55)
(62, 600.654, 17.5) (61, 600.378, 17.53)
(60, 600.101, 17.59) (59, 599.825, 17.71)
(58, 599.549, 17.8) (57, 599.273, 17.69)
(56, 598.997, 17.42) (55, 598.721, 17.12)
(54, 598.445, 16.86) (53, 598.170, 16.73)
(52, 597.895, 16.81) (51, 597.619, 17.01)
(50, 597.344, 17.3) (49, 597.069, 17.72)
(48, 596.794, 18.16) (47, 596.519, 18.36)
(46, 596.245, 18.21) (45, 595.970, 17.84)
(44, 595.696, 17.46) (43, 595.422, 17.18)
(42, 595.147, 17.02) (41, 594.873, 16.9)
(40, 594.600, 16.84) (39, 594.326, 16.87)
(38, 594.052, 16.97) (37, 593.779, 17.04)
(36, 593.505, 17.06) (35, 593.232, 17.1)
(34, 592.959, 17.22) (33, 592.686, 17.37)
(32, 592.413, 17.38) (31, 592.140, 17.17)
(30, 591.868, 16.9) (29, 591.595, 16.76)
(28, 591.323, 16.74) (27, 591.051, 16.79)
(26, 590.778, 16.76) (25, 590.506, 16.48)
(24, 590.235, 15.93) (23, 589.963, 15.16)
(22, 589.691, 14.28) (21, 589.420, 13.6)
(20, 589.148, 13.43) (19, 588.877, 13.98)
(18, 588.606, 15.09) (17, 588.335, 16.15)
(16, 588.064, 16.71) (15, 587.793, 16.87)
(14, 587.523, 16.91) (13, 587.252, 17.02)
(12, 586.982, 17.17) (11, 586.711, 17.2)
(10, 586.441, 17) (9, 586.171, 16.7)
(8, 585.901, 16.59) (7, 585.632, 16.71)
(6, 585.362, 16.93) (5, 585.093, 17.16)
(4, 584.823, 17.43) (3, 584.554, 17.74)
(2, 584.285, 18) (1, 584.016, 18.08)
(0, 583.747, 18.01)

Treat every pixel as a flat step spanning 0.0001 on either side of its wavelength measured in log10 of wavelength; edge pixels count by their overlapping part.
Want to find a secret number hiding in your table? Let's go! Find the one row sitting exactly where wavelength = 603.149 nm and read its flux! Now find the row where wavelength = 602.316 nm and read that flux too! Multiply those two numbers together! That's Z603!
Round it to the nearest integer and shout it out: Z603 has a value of 304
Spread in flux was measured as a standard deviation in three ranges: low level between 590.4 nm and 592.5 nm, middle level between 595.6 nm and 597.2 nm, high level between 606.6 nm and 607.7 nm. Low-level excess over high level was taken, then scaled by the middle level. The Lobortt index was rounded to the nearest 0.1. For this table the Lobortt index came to 0.4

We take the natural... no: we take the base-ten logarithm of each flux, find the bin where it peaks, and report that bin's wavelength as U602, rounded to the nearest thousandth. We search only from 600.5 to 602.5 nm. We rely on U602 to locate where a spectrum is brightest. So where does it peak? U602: 601.208 nm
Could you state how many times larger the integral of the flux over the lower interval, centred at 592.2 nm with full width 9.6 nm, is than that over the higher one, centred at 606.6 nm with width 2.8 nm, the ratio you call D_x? 3.2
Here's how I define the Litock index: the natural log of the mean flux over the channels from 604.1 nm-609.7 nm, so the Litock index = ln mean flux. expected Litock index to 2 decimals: 2.88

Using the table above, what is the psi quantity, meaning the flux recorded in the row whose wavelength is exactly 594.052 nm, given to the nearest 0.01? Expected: 16.97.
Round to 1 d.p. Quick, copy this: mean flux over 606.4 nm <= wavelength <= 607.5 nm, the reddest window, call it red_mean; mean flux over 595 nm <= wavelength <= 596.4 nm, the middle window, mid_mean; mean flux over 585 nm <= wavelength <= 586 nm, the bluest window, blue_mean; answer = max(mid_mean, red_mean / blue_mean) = 17.5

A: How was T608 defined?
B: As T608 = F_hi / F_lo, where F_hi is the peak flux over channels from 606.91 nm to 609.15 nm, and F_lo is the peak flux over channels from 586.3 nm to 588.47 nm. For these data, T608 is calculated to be 1.03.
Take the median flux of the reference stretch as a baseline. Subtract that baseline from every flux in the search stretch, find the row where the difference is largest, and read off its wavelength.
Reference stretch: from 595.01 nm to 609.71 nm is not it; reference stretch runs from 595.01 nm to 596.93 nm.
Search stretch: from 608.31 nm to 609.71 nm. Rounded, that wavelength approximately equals 608.450 nm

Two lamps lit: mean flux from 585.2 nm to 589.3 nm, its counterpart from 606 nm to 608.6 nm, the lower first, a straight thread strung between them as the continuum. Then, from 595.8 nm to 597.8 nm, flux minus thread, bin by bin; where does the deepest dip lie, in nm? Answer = 597.619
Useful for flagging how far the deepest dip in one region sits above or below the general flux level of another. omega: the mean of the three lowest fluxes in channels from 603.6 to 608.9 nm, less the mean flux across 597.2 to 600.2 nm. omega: 0.21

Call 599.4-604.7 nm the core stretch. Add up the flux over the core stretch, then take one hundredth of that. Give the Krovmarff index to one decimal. 3.4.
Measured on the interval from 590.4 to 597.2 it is 4.3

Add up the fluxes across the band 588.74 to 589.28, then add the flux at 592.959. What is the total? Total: 44.6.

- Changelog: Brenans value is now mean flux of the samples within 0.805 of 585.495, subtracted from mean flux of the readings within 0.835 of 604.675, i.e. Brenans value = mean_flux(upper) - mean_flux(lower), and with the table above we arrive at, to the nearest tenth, 1.4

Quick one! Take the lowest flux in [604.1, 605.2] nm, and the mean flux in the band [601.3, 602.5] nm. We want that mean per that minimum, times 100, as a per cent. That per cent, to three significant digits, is 94.6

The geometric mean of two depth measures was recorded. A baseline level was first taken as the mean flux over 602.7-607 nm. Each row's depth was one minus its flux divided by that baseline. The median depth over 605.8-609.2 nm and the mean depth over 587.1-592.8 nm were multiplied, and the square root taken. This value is 0.06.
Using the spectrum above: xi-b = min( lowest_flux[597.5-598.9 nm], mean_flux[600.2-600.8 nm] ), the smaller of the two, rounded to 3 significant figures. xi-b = 16.7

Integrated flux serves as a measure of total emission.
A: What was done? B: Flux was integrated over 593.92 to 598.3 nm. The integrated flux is 76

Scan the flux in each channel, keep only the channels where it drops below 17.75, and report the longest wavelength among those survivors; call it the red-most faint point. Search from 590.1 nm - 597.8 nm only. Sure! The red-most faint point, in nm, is 597.619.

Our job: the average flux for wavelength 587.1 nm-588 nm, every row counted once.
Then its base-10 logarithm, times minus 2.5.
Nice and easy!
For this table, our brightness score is -3.07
